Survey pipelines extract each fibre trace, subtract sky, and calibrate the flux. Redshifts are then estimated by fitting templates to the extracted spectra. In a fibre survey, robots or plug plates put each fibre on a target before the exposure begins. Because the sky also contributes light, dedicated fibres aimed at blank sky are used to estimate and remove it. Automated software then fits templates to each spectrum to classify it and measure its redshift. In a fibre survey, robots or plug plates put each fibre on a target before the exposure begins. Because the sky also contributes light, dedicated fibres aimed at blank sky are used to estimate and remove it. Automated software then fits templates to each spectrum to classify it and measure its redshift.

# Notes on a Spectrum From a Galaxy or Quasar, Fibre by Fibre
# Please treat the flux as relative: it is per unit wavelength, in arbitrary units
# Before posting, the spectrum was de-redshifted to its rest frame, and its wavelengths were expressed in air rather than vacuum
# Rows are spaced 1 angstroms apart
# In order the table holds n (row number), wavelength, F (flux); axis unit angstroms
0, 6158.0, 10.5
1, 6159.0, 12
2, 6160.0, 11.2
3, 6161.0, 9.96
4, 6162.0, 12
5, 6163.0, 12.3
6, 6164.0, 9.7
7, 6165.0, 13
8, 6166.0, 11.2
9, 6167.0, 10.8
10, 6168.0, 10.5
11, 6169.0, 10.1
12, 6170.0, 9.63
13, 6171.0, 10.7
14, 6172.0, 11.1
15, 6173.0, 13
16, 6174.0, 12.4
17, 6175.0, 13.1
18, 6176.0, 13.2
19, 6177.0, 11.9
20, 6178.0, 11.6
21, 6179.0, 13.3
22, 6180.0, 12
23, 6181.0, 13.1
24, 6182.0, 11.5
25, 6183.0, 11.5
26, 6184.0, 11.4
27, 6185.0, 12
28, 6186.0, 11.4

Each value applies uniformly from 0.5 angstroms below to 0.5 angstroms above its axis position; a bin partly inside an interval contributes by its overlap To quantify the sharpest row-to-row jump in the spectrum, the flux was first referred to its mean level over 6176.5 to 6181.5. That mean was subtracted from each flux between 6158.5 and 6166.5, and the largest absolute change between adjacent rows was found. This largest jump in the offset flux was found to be 3.30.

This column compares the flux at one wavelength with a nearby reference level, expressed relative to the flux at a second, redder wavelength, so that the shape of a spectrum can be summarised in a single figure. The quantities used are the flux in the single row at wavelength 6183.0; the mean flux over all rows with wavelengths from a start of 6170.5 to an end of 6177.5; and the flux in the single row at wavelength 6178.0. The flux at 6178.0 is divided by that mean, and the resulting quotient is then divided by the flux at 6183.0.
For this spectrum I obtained 0.083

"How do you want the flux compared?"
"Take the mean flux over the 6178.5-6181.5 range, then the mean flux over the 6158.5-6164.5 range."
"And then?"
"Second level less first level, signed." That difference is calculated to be -1.6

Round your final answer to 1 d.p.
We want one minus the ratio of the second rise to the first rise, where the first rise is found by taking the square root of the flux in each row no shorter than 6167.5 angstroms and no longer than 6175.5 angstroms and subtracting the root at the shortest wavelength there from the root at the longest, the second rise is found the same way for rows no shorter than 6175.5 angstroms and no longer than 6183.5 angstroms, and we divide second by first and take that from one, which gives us 1.6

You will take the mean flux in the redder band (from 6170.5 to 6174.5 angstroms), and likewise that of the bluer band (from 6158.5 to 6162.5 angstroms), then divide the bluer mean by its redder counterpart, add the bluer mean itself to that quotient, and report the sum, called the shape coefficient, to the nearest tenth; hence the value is 12.2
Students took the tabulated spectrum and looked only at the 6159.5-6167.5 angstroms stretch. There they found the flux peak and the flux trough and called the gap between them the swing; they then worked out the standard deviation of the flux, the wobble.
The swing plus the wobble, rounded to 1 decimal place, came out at 4.4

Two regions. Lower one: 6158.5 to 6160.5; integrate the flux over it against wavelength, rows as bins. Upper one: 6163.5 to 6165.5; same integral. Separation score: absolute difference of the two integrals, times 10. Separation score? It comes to 5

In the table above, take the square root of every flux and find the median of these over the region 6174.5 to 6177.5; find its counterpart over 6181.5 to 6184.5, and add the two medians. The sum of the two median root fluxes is 7.01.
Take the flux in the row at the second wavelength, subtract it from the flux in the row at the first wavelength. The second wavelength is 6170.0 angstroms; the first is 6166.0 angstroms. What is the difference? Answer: 2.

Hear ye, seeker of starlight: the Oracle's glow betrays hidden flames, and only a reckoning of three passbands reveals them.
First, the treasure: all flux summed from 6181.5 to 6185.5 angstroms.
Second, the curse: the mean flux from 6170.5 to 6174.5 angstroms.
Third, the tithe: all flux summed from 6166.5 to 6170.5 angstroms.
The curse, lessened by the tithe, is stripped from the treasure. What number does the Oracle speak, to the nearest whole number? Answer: 76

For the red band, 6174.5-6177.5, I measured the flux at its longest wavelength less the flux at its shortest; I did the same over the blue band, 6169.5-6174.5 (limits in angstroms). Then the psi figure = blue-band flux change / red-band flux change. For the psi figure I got -2.3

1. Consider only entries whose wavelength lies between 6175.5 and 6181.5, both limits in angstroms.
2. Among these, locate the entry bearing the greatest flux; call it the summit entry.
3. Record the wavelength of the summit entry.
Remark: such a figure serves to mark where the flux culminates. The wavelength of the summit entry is 6179.0 angstroms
